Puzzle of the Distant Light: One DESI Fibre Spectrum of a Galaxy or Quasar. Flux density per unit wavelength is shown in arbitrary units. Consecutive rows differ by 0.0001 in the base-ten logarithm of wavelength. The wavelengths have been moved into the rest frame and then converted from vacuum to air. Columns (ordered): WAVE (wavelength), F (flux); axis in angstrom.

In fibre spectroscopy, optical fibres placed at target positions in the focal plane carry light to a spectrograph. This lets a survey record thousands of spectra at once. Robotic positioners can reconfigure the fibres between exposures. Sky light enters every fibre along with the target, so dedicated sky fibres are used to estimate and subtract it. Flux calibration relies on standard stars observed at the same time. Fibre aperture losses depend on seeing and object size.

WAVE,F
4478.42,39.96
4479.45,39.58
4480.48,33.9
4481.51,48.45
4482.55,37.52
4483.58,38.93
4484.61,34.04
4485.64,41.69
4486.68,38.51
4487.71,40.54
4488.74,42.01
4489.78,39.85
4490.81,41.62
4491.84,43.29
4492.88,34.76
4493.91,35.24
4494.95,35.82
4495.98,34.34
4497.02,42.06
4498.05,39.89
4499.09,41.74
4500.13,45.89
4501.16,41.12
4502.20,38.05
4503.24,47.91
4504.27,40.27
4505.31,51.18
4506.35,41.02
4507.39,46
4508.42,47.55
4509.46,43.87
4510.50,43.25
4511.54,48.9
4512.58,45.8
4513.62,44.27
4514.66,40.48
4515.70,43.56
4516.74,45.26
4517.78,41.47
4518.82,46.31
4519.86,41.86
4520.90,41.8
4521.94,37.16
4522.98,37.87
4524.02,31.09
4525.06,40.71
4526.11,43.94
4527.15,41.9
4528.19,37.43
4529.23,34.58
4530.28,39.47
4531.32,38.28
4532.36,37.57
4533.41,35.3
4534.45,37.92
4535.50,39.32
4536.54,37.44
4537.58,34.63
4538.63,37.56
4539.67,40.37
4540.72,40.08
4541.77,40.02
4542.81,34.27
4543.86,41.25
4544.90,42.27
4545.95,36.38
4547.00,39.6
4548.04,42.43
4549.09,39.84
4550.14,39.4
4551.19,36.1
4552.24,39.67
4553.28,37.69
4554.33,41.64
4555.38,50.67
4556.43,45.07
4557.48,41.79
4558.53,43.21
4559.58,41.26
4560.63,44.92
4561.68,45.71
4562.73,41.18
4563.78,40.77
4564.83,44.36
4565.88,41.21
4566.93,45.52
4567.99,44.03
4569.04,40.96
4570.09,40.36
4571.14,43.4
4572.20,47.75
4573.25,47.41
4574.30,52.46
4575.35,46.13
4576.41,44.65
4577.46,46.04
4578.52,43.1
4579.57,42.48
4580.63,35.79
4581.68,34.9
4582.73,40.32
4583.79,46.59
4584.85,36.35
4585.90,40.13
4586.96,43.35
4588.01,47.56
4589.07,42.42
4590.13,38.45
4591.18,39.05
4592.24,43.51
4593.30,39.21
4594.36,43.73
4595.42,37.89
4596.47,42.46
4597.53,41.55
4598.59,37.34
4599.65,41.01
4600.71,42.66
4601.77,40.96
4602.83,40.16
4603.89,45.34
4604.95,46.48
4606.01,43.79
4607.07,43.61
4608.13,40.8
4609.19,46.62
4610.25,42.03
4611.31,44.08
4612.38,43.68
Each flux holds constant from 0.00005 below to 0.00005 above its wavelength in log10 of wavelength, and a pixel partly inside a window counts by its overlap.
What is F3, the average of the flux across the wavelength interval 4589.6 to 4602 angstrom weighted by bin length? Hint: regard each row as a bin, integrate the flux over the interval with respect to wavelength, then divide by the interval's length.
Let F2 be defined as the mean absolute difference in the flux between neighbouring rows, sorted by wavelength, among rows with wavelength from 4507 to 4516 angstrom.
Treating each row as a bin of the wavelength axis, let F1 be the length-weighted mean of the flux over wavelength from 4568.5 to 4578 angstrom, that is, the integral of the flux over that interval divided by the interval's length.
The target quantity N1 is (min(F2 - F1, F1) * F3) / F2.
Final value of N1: -602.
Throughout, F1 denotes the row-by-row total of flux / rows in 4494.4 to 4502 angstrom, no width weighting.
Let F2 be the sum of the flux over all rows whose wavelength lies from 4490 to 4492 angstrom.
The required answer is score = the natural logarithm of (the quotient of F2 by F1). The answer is -1.2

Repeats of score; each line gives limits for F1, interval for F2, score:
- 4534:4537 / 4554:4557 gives 0.2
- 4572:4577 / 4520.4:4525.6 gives -0.2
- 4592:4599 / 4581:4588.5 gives 0.0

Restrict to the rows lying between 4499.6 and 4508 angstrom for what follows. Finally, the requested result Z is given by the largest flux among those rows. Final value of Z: 51.18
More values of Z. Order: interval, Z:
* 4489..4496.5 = 43.29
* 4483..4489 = 42.01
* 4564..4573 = 47.75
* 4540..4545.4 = 42.27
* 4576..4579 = 46.04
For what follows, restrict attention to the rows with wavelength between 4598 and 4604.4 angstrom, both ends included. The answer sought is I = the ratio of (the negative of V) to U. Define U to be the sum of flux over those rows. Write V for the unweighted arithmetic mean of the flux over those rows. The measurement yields -0.17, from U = 247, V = 41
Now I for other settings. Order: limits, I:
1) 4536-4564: -0.04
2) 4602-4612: -0.11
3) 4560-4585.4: -0.04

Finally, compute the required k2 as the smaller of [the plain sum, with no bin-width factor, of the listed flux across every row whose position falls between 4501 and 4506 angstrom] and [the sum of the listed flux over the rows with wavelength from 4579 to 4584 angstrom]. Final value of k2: 200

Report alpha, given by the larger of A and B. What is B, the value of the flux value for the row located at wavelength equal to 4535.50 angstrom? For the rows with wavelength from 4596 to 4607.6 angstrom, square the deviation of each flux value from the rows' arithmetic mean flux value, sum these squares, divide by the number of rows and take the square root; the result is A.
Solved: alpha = 39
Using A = 2.4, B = 39.32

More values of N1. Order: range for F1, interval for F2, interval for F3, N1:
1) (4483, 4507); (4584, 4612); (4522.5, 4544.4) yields -432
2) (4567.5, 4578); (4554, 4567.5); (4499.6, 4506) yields -529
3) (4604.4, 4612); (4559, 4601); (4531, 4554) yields -448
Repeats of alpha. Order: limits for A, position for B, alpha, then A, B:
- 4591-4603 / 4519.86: 42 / 2.0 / 41.86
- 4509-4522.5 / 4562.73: 41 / 2.8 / 41.18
